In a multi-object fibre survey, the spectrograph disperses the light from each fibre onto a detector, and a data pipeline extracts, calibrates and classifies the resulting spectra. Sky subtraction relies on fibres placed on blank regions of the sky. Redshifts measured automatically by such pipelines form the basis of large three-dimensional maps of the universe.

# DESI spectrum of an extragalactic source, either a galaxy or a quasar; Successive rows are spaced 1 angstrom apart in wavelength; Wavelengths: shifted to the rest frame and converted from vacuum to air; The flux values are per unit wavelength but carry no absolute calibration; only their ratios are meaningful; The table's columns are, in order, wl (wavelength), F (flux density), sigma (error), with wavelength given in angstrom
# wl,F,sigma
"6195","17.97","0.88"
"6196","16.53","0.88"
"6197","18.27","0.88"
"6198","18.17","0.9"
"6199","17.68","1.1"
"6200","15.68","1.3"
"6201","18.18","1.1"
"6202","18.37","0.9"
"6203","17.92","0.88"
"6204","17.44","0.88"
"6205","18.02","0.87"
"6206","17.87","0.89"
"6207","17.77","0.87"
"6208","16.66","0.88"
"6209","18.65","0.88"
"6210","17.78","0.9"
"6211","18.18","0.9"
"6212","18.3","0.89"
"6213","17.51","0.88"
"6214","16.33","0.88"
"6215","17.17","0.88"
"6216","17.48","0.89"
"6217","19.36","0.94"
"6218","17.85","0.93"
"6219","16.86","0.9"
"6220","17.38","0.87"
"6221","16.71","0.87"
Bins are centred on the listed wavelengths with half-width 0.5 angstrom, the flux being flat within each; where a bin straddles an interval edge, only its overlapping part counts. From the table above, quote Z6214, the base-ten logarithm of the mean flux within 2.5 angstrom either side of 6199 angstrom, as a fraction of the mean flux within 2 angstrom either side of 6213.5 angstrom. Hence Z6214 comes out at 0.0067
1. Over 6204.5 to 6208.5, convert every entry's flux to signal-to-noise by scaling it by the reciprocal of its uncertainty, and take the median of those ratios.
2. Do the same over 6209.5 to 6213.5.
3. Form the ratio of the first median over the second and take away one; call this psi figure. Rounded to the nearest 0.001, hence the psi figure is 0.010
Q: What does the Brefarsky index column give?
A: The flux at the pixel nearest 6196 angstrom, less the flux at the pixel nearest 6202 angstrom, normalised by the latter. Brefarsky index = -0.10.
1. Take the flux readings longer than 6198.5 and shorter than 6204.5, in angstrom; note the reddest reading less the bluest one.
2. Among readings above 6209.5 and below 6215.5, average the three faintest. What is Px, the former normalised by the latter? -0.01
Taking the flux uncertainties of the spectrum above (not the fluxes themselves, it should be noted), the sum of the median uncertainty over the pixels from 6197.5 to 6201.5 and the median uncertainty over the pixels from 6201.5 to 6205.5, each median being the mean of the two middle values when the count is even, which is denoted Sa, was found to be 1.98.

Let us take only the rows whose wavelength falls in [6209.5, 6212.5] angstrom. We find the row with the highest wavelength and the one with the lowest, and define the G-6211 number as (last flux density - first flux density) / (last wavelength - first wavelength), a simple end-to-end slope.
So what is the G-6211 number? 0.26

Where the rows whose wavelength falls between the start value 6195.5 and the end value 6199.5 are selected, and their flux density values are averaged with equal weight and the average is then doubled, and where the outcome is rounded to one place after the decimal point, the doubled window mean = 35.3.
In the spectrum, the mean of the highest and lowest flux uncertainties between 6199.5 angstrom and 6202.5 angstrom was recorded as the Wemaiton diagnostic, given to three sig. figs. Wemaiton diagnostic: 1.10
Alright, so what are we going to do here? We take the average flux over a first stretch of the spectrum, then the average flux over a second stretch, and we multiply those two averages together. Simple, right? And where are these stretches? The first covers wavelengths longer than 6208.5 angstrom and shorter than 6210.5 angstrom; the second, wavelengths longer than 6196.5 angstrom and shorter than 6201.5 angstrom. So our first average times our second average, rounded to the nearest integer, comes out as 321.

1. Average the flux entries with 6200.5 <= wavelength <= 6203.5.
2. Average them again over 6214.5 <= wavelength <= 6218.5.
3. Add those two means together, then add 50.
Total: 86.1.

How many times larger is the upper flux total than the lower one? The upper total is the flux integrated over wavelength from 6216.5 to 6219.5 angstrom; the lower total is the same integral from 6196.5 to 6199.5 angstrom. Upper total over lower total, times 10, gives 10.0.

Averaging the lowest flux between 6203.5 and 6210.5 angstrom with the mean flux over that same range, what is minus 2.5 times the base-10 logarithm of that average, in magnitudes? -3.09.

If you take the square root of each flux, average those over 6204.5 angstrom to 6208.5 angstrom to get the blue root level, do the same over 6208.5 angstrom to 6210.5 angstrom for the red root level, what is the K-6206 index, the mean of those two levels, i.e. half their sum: 4.23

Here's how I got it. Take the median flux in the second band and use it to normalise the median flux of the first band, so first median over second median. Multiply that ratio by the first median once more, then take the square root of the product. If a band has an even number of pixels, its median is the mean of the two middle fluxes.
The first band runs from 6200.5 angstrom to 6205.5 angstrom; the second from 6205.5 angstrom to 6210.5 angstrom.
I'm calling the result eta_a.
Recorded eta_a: 4.27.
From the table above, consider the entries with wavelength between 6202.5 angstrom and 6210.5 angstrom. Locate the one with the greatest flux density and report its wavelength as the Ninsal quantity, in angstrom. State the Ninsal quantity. 6209 angstrom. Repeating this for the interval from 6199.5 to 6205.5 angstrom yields 6202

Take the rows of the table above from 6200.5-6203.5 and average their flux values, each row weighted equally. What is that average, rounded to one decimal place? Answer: 18.2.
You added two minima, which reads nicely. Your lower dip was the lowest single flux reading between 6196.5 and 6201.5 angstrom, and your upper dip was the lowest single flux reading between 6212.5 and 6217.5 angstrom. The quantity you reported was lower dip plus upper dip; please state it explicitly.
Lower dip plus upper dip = 32.0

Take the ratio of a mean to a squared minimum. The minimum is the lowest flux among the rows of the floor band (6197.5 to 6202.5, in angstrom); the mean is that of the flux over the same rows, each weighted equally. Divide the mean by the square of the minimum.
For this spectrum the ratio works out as 0.0716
